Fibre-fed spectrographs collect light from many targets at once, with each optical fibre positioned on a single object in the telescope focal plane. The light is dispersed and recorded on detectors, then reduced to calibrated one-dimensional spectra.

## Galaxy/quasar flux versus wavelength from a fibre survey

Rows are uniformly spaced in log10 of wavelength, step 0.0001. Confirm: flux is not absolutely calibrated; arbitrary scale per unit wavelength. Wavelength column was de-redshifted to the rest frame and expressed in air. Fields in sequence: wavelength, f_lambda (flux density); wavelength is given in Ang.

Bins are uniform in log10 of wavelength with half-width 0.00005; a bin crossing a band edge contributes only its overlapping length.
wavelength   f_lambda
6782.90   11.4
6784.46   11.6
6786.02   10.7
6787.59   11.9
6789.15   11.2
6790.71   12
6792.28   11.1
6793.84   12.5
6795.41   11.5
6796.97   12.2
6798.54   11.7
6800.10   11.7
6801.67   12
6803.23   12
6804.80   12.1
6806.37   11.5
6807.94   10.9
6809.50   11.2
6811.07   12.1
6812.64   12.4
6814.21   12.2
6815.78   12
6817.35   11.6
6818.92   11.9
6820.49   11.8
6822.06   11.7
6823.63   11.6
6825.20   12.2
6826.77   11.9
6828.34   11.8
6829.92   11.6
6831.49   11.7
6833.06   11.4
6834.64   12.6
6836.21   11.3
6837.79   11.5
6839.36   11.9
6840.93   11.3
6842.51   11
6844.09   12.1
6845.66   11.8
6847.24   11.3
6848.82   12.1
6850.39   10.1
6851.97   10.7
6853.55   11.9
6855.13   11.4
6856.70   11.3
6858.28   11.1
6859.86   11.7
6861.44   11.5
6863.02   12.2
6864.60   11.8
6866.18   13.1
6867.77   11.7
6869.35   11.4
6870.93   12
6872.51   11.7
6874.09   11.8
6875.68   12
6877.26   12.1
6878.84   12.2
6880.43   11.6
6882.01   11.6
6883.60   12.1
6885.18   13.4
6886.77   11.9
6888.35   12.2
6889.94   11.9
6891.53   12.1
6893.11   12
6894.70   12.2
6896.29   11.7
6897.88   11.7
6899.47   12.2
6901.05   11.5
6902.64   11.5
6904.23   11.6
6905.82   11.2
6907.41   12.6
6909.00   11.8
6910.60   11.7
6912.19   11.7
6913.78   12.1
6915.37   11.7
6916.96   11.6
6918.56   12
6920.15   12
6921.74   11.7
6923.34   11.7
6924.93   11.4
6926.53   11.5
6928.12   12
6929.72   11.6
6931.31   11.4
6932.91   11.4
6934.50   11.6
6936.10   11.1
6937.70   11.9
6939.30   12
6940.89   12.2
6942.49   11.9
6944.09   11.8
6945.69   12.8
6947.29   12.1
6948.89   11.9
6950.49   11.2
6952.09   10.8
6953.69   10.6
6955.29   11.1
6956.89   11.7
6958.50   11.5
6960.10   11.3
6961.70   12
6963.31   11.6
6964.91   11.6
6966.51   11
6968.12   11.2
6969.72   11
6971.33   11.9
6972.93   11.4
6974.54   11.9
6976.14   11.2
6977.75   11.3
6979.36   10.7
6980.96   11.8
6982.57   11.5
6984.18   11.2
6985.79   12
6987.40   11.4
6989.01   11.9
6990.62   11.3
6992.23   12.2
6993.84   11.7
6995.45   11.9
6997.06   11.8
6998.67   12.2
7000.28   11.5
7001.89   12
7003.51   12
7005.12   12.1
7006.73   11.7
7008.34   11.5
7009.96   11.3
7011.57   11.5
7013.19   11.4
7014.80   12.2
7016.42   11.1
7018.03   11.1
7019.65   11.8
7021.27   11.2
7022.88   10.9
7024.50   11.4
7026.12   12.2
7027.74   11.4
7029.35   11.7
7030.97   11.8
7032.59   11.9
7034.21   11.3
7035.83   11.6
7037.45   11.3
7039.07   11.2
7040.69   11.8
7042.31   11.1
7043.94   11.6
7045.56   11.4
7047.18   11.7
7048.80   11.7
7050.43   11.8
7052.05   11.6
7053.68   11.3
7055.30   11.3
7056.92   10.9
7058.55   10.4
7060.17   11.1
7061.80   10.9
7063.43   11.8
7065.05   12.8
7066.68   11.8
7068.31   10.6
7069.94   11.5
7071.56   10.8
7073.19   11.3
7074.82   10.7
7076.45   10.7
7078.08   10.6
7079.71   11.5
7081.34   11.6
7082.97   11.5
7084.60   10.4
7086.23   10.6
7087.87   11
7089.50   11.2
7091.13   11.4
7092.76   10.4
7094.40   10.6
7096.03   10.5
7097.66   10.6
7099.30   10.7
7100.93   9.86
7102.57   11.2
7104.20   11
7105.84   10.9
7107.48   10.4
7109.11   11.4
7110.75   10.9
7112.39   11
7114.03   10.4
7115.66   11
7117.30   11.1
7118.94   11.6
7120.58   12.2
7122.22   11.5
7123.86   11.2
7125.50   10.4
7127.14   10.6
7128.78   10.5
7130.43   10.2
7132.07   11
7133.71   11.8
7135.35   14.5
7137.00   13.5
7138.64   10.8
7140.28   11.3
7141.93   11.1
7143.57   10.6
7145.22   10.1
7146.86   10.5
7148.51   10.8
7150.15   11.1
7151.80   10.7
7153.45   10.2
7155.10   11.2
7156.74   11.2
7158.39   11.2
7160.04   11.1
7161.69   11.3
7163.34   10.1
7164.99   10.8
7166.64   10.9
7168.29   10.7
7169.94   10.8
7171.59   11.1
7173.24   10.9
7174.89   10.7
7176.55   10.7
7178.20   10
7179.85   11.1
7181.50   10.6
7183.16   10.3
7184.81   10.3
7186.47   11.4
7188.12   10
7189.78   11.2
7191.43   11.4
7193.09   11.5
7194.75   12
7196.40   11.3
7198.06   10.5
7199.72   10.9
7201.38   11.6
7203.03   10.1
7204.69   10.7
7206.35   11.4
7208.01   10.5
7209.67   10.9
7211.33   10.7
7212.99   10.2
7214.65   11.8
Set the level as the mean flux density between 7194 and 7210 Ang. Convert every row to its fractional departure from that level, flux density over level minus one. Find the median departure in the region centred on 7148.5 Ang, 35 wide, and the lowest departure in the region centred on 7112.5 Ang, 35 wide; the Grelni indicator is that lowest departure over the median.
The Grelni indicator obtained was -10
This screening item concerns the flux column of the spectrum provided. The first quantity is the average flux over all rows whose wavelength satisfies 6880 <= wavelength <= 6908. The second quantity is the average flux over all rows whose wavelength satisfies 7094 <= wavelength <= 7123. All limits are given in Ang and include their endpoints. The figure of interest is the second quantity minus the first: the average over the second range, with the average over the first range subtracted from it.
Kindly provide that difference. -1.0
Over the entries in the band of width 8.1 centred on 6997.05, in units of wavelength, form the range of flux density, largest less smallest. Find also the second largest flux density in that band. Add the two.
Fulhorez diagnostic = 12.6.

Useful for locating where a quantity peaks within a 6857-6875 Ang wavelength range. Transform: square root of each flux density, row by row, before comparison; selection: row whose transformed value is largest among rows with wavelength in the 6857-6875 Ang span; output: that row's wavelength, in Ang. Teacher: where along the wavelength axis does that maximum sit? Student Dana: 6866.18 Ang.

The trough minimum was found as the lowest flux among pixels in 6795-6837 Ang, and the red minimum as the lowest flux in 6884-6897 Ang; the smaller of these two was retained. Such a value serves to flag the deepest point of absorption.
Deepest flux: 10.9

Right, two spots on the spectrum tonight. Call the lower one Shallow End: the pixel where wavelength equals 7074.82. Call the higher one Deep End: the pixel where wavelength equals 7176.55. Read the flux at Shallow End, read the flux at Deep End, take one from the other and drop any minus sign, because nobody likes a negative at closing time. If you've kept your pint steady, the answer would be 0.00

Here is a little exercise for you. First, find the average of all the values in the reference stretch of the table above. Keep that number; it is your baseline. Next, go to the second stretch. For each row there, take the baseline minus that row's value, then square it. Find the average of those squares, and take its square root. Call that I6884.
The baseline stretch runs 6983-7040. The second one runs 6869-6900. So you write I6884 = 0.54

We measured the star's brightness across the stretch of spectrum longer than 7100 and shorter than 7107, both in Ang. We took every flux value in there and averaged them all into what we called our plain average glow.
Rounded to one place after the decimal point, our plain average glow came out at 10.7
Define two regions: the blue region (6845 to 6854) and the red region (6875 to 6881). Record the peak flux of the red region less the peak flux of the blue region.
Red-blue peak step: 0.10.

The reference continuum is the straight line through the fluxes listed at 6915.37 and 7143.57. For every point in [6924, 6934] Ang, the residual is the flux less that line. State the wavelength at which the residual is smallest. 6924.93 Ang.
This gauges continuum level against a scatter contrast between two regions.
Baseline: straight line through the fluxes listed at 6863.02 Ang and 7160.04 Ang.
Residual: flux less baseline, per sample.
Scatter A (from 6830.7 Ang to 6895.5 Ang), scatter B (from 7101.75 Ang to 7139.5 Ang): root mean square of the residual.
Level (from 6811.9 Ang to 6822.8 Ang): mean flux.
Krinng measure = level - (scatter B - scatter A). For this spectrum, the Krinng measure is 11.7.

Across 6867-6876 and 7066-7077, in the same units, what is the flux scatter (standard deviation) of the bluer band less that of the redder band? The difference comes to -0.2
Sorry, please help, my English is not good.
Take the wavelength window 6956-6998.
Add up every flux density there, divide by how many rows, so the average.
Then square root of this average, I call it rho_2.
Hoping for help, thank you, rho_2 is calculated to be 3.40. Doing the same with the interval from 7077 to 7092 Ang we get 3.33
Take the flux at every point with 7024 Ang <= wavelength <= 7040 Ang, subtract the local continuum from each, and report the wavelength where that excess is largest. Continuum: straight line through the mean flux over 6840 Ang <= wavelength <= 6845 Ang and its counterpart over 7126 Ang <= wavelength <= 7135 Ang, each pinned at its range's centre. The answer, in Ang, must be 7026.12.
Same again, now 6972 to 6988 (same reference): 6985.79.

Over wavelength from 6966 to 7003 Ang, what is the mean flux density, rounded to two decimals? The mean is 11.57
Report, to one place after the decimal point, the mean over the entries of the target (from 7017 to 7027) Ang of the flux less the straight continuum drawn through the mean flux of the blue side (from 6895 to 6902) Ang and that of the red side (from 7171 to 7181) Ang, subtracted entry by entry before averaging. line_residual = 0.1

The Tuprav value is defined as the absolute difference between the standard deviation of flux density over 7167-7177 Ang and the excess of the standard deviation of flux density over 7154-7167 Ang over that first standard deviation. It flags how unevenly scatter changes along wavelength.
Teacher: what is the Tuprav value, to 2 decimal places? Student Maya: 0.07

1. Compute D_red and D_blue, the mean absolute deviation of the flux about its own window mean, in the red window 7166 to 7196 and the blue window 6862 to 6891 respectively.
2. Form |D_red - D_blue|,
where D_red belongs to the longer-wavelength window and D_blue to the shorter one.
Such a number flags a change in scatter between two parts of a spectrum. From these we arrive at 0.075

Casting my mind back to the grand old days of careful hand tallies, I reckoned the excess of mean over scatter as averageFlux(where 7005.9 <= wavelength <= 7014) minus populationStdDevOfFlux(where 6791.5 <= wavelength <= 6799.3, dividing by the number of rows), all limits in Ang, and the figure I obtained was 11.0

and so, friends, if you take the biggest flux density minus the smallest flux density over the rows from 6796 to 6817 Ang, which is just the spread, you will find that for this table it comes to 1.50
